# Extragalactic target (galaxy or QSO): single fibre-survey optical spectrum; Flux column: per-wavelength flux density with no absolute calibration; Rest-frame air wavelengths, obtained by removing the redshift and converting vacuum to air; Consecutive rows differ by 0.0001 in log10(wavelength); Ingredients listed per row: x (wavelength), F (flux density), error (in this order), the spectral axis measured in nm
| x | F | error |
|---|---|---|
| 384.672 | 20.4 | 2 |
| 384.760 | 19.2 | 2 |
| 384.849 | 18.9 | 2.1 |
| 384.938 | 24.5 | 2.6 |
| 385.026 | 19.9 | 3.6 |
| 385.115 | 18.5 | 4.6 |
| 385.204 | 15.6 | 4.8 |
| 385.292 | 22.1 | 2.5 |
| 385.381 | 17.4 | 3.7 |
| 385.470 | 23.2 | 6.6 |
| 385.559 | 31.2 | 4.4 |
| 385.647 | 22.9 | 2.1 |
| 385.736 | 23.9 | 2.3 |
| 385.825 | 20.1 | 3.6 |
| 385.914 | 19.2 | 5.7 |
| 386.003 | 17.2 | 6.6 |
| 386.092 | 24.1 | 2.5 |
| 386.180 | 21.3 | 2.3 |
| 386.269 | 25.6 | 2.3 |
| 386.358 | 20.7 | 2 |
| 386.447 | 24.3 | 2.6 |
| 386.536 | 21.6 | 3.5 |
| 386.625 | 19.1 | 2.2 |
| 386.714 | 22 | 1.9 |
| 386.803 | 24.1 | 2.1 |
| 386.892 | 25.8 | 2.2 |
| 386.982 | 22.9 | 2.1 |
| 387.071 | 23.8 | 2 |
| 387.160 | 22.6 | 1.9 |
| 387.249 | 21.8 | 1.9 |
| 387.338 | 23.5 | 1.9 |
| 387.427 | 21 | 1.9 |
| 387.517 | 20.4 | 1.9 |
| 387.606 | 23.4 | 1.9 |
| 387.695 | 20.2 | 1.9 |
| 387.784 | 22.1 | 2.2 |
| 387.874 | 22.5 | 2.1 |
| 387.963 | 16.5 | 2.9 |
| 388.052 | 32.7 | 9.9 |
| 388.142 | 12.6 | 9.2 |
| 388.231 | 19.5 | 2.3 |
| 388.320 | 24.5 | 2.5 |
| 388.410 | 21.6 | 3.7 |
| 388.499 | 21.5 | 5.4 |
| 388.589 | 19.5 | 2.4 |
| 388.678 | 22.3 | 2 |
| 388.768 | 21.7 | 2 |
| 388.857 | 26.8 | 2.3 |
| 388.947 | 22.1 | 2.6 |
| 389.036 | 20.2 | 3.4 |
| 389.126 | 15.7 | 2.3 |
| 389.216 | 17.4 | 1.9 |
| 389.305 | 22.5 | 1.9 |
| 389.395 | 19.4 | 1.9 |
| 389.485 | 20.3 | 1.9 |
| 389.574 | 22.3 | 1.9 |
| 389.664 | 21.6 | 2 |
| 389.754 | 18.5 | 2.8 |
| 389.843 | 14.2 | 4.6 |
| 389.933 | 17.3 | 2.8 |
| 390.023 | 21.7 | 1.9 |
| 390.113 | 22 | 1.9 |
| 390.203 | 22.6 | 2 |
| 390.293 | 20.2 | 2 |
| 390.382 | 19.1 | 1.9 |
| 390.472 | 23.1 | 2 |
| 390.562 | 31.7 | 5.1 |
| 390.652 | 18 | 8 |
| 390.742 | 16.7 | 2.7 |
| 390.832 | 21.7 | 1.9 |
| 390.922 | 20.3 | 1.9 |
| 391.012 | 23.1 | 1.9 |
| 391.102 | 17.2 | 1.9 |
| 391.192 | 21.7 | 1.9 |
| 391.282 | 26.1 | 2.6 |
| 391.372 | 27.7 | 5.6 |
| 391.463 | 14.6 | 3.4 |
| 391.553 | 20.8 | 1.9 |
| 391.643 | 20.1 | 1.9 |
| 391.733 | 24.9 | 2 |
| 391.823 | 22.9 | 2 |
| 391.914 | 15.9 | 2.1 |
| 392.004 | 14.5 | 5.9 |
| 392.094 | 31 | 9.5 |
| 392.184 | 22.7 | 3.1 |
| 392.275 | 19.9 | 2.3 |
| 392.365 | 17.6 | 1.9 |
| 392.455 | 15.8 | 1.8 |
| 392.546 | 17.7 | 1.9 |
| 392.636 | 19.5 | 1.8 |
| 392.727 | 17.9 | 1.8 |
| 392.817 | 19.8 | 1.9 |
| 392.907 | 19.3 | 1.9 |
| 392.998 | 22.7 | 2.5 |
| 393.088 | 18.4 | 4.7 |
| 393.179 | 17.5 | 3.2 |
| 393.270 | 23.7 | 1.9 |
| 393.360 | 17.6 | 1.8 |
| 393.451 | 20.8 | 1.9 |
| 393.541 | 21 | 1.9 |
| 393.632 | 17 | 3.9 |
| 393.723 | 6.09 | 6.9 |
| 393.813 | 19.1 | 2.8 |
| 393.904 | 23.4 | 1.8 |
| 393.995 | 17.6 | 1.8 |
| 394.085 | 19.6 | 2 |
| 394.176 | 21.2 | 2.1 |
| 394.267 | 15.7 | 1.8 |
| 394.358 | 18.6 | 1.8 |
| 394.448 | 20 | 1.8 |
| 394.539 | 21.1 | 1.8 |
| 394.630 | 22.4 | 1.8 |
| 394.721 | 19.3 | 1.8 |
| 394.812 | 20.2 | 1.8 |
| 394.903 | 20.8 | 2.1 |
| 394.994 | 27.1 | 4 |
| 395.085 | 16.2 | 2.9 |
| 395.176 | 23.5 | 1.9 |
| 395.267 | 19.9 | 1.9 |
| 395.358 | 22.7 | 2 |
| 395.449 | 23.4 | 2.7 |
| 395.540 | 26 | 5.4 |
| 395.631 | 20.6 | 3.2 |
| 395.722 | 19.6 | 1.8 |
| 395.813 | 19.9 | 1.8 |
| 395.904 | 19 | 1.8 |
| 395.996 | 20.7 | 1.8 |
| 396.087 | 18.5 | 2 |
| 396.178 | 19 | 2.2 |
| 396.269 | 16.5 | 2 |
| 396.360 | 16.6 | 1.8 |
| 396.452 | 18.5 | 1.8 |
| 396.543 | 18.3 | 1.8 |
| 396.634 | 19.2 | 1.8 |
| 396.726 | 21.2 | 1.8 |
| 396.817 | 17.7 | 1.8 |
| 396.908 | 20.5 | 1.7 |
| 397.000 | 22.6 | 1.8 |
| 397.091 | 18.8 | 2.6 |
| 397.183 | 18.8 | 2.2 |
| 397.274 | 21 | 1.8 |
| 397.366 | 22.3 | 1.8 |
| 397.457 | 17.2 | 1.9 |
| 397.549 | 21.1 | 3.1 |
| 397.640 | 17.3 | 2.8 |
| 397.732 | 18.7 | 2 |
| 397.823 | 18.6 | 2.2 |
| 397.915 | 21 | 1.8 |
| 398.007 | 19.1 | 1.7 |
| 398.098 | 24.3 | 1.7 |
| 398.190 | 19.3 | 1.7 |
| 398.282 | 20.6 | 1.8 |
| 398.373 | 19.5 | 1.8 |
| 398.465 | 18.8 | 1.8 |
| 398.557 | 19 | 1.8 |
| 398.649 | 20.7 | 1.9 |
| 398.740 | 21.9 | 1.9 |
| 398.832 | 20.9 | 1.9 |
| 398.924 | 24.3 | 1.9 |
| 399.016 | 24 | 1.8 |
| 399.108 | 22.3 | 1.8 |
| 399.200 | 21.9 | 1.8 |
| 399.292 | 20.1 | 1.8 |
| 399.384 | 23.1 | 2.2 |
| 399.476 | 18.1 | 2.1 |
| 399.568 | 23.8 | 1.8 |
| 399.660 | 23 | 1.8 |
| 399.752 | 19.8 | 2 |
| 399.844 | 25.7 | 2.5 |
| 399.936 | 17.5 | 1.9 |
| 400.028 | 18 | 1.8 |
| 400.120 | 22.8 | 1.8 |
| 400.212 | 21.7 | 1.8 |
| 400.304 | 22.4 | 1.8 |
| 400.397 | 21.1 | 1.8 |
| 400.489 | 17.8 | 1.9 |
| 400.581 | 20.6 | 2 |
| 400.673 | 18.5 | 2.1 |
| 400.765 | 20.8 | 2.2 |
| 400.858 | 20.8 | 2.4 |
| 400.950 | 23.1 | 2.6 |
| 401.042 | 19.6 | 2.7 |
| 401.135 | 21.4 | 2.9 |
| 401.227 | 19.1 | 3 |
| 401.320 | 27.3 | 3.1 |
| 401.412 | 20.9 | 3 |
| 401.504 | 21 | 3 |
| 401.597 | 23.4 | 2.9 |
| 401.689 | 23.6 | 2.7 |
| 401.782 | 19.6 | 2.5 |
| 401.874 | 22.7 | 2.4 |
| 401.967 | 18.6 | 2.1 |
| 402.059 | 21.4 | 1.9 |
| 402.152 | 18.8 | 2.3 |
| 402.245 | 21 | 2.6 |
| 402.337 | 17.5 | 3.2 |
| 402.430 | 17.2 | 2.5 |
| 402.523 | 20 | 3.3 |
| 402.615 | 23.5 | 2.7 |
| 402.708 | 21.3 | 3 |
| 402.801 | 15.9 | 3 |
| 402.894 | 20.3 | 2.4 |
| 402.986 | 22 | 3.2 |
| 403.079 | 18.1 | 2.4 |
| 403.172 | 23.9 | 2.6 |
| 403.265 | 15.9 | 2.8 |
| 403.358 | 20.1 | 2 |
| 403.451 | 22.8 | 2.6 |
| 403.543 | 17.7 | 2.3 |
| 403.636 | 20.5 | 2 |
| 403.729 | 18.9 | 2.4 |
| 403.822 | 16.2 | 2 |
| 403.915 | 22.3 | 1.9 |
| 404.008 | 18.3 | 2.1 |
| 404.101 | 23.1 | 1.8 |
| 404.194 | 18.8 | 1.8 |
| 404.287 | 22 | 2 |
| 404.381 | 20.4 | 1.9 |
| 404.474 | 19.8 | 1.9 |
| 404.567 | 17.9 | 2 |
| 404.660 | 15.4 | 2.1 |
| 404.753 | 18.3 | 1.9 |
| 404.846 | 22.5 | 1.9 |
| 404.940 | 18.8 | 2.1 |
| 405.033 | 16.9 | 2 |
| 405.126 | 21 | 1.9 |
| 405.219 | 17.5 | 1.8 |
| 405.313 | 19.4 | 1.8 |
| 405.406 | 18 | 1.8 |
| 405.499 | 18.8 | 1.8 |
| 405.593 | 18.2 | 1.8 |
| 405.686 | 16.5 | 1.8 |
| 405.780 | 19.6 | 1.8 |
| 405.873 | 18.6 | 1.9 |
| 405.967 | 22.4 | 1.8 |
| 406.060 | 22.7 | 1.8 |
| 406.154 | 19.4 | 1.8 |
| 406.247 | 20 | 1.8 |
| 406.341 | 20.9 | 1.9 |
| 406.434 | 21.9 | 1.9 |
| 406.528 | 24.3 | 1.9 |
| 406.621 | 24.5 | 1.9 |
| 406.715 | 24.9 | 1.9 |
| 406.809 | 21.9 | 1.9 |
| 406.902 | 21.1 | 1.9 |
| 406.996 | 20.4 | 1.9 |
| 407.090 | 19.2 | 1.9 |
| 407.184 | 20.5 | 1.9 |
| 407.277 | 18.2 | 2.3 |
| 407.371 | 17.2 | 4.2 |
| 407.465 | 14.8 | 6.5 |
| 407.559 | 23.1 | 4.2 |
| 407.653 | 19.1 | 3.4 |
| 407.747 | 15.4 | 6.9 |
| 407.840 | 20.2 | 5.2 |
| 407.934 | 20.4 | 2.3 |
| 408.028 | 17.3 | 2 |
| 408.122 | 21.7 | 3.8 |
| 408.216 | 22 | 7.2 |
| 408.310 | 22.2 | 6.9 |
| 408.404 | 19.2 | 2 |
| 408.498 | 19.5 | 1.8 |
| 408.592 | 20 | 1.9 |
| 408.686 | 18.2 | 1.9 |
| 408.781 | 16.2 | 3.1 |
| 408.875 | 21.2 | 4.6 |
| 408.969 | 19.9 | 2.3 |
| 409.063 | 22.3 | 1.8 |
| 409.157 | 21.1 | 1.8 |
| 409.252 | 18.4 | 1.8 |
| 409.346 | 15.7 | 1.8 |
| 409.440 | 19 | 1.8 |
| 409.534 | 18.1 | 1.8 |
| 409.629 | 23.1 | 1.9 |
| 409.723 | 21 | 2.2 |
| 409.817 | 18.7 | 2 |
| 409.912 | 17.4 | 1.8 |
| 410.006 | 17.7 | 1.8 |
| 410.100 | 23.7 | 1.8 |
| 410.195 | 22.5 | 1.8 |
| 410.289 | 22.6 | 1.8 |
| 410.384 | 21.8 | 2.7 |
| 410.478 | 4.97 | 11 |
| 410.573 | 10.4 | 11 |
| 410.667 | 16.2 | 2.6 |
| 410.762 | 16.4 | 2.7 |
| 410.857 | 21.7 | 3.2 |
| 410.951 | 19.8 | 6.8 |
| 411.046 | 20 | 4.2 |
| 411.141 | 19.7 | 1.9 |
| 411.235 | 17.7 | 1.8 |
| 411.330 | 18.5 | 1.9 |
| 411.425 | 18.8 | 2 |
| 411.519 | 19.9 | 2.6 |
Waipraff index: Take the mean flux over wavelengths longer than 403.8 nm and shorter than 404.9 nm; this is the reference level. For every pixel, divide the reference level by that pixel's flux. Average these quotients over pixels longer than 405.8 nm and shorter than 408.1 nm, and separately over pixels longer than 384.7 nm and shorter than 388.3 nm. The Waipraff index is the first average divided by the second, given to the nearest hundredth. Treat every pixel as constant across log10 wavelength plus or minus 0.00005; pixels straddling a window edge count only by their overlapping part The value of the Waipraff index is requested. 1.05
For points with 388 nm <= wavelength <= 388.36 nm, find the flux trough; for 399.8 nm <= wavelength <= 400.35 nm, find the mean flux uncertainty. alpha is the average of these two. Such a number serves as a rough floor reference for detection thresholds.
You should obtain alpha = 7.3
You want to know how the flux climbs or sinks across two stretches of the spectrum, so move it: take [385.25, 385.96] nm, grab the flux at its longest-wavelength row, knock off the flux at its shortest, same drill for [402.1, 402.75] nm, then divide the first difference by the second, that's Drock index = -1.2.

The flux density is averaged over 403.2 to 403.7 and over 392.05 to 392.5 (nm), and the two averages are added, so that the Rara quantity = 41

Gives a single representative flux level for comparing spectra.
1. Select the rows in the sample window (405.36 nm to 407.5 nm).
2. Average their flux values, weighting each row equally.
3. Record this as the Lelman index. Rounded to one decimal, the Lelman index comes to 20.2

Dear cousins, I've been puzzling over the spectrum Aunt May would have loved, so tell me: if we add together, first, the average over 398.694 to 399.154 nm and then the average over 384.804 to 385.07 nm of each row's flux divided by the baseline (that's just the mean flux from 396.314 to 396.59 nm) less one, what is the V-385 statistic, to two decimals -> 0.46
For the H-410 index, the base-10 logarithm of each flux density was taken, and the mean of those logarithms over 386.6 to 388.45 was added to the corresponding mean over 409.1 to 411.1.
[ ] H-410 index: 2.59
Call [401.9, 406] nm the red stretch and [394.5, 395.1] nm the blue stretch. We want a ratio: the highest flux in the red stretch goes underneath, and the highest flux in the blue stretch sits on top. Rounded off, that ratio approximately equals 1.13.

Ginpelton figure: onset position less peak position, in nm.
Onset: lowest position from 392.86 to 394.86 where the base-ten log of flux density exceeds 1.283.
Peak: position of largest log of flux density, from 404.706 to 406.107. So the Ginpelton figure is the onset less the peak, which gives -13.15 nm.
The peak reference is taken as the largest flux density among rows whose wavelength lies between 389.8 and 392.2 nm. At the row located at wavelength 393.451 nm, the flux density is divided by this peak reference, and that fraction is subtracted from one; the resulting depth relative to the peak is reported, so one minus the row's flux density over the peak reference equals 0.344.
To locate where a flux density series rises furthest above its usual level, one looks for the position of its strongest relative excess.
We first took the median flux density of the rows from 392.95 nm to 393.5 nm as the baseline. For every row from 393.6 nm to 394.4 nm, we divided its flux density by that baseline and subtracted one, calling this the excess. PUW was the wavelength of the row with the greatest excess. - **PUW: 393.904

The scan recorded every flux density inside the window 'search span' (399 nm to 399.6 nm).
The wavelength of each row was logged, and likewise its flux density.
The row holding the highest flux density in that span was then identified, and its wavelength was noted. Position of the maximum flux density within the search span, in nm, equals 399.016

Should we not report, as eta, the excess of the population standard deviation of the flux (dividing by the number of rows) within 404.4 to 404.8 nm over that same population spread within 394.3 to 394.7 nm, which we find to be 0.2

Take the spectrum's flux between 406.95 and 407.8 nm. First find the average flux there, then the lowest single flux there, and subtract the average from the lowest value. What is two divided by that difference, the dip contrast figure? -0.52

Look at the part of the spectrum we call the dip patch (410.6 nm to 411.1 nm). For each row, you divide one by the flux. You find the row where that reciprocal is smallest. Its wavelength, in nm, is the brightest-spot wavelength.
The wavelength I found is 410.857 nm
